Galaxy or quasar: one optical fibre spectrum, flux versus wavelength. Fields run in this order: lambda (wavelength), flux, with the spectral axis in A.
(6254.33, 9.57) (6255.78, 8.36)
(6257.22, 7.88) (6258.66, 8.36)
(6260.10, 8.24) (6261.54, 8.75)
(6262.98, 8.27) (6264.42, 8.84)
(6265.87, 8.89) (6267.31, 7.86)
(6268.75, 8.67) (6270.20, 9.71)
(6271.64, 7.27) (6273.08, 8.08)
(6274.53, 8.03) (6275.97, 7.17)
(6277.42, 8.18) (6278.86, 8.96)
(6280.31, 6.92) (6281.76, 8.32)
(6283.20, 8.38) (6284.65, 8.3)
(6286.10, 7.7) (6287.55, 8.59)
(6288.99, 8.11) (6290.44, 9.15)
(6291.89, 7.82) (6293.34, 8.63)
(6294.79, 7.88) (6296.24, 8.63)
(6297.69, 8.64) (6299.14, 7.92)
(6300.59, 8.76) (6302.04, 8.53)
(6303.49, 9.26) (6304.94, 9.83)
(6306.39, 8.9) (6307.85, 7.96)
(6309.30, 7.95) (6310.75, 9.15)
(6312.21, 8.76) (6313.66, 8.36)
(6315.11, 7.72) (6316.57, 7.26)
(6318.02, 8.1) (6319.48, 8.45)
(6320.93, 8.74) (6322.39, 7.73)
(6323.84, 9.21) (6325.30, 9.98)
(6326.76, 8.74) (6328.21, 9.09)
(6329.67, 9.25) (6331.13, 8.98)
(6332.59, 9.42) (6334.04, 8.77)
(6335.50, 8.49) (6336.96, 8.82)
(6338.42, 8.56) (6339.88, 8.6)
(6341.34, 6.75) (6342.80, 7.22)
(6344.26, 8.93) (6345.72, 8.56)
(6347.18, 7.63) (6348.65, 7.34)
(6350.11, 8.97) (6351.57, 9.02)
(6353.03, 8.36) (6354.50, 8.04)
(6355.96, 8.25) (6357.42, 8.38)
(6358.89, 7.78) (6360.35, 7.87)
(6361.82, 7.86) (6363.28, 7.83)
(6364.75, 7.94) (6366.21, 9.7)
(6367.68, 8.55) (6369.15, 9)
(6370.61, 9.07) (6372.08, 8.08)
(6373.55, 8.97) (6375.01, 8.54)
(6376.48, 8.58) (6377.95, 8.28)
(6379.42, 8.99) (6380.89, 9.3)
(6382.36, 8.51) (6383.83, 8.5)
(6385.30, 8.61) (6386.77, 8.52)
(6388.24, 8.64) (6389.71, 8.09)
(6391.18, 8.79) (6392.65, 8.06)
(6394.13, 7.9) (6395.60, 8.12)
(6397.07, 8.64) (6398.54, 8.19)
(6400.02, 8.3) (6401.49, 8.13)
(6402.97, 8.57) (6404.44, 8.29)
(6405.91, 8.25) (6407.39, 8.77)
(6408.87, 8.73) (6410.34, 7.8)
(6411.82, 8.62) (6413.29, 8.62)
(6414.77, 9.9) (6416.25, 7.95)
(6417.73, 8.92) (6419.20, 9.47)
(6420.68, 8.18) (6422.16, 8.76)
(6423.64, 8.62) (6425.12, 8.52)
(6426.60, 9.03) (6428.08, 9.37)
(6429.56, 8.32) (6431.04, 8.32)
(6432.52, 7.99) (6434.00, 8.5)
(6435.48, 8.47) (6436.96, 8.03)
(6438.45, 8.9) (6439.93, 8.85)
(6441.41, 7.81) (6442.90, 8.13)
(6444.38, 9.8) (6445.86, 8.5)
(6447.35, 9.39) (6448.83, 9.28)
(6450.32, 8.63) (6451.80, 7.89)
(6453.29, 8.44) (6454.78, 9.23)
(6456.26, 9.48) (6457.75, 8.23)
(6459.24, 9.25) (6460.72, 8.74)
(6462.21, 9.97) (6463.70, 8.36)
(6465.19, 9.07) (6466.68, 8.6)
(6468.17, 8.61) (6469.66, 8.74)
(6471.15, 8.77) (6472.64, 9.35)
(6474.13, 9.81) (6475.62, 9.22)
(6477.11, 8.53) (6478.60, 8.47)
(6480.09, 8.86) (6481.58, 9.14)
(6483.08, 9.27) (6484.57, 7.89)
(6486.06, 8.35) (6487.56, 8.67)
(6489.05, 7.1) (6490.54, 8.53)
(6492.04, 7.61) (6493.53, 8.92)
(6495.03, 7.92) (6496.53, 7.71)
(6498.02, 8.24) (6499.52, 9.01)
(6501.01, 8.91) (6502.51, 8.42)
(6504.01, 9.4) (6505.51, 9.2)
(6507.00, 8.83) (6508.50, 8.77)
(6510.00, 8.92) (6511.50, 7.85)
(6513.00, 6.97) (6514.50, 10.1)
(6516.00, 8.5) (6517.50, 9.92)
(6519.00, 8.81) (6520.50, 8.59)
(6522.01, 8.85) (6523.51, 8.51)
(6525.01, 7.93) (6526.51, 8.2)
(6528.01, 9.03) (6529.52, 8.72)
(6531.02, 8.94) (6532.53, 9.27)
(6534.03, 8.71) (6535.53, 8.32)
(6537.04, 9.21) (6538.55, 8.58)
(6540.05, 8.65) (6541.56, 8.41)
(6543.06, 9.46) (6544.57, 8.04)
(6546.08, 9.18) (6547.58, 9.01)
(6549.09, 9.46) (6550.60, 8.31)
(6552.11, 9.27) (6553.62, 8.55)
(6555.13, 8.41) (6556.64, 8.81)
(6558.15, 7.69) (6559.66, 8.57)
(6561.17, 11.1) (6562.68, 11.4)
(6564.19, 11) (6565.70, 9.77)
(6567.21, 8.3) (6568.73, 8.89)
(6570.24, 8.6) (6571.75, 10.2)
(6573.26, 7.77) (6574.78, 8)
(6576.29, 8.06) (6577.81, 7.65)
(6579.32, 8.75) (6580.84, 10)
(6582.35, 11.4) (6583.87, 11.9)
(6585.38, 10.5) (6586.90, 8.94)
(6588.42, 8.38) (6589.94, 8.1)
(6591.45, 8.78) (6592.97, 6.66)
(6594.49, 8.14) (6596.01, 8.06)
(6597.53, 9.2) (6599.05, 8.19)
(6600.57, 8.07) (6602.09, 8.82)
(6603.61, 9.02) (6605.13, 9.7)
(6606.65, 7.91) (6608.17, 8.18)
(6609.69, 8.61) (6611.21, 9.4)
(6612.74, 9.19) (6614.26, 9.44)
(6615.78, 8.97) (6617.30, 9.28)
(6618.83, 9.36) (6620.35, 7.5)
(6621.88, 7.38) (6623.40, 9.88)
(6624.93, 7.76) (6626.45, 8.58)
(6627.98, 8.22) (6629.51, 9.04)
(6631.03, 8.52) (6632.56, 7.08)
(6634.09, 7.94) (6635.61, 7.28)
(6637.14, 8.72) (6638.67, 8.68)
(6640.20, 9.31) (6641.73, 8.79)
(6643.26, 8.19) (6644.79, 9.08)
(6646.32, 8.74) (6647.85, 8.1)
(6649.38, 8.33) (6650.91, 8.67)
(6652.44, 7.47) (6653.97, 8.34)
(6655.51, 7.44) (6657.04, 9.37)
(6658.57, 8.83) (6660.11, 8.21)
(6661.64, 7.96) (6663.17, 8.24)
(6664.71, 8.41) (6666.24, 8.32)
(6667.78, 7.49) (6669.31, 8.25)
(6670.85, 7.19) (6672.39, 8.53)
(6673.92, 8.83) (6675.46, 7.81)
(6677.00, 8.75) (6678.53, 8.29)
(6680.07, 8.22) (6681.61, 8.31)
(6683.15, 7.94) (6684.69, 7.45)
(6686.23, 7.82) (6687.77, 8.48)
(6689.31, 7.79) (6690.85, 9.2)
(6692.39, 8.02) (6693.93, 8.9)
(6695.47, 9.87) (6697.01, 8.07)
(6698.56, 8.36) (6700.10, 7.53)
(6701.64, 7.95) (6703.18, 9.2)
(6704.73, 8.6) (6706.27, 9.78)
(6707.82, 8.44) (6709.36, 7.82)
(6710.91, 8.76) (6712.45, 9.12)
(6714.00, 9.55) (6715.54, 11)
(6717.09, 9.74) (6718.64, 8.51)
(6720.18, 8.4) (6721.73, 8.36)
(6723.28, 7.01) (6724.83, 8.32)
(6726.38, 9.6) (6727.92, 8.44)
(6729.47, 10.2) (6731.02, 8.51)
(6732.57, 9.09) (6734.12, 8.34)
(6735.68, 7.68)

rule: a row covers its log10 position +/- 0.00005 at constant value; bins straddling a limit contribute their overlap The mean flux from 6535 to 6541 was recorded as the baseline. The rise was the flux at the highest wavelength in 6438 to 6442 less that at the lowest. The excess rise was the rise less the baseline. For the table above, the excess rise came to -9.8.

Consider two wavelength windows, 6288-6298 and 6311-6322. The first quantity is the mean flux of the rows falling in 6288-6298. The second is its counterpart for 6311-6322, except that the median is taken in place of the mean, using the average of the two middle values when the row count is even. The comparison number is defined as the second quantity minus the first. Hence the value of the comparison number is -0.05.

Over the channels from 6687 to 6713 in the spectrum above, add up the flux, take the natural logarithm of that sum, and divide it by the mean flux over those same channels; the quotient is 0.581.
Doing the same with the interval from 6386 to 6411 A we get 0.594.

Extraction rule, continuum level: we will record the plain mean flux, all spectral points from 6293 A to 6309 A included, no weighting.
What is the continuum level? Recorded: 8.6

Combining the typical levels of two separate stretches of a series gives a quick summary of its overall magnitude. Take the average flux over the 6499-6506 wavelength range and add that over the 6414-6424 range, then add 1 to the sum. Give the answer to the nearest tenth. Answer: 18.8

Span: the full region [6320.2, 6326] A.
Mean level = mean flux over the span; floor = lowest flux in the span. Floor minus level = -1.18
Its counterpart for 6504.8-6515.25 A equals -1.69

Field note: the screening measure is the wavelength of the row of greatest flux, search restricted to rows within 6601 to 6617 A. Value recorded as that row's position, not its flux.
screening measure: 6605.13 A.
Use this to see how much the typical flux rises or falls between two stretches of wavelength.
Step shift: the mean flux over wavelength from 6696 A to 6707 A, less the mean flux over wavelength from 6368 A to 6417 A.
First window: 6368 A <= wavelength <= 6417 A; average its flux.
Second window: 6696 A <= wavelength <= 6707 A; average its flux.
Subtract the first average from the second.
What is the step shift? 0.0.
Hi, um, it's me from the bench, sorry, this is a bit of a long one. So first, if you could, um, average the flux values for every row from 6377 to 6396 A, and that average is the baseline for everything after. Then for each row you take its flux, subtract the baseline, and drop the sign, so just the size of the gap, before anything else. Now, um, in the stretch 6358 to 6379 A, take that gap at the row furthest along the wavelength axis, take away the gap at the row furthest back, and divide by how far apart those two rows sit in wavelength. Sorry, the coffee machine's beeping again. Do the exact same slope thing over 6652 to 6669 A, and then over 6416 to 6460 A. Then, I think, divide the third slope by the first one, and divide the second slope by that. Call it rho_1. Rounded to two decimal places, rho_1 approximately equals 0.01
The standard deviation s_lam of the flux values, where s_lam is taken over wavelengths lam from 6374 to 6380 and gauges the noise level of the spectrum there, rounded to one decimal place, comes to 0.3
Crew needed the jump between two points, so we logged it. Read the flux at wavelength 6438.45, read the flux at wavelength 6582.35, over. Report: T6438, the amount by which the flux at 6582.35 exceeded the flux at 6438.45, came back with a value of 2.5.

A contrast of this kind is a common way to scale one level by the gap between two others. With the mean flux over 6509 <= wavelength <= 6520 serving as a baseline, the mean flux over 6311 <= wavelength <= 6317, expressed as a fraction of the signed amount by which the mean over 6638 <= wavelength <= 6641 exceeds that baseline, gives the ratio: 30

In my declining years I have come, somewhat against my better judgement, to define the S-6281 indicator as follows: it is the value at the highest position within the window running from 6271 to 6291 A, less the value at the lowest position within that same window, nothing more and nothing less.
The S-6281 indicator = 1.9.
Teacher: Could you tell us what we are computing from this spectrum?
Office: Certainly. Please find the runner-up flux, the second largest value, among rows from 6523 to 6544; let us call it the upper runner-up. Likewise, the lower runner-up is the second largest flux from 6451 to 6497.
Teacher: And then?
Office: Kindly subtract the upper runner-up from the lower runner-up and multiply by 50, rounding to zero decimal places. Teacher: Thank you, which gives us 27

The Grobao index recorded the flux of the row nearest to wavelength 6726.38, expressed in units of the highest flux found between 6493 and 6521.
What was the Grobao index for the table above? 0.950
